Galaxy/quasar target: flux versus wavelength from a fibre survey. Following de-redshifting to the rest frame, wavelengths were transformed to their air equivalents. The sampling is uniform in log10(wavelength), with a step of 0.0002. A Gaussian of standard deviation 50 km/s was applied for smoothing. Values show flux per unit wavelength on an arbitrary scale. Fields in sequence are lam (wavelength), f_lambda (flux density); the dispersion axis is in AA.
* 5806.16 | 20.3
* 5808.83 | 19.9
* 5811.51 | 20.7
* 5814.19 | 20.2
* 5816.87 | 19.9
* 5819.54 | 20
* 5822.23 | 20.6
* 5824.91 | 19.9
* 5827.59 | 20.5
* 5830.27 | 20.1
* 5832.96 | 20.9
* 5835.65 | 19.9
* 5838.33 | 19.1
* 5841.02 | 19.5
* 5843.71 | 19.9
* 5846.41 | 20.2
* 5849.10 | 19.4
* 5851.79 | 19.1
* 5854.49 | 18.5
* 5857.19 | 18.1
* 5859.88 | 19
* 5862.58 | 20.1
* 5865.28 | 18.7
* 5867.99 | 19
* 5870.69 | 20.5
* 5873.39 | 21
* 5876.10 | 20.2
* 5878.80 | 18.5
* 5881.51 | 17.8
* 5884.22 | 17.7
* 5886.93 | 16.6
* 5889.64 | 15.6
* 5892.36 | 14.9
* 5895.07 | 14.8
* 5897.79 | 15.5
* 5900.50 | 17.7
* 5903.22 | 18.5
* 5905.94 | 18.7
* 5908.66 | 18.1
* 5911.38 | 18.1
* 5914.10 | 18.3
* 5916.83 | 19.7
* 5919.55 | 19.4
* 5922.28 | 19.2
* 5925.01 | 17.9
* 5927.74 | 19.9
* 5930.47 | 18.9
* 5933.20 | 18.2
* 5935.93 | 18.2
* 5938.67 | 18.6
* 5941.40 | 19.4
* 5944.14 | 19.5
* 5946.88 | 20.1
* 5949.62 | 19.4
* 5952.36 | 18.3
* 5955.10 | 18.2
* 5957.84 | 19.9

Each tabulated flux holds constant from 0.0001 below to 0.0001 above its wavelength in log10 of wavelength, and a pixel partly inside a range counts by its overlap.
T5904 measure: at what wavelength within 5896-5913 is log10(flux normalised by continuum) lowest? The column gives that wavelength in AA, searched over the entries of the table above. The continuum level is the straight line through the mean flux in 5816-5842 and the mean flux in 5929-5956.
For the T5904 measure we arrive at 5897.79 AA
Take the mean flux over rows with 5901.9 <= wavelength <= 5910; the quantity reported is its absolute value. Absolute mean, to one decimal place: 18.4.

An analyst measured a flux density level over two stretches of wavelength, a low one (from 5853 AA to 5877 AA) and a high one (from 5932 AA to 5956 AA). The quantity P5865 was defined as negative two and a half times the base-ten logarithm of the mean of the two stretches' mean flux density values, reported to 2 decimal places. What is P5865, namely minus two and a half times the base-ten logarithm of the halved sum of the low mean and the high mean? -3.21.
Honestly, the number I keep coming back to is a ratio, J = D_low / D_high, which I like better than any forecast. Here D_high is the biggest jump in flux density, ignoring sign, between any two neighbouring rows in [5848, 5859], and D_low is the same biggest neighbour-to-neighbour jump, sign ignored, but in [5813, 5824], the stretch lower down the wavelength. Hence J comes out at 1.00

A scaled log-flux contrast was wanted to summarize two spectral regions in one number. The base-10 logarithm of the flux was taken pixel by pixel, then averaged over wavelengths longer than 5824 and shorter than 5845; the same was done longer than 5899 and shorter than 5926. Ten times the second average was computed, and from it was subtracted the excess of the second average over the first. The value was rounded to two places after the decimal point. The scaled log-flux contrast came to 12.72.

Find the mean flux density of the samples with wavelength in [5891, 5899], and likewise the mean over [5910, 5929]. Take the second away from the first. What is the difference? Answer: -3.9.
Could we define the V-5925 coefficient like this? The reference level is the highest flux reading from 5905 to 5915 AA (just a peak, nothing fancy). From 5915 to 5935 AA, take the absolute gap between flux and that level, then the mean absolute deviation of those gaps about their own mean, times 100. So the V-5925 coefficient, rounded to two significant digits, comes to 26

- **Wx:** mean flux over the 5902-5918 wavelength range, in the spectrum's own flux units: 18.6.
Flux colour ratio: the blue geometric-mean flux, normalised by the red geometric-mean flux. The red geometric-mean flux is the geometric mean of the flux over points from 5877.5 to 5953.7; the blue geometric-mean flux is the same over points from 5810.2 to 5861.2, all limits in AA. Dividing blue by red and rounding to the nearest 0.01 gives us 1.09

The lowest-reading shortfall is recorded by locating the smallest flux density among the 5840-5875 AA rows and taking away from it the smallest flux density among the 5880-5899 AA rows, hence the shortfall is 3.3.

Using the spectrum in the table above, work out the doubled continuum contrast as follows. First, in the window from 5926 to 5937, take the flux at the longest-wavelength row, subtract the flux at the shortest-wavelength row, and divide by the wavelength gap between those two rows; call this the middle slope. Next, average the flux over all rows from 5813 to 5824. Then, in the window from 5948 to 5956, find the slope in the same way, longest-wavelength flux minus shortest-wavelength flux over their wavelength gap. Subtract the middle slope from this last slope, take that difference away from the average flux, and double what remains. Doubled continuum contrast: 40.4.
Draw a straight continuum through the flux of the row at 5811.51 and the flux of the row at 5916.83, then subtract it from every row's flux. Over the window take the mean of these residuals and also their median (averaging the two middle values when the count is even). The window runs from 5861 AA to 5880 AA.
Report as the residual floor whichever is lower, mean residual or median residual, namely -0.42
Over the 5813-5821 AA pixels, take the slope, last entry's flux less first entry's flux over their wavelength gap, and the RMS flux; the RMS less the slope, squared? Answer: 403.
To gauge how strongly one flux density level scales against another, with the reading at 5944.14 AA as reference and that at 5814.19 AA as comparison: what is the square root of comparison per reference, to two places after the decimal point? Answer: 1.02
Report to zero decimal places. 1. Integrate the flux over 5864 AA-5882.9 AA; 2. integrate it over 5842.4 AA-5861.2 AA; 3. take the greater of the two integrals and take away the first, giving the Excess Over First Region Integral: 0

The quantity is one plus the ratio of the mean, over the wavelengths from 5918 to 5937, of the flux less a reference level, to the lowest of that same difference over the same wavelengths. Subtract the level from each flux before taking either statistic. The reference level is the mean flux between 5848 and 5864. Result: 1.2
